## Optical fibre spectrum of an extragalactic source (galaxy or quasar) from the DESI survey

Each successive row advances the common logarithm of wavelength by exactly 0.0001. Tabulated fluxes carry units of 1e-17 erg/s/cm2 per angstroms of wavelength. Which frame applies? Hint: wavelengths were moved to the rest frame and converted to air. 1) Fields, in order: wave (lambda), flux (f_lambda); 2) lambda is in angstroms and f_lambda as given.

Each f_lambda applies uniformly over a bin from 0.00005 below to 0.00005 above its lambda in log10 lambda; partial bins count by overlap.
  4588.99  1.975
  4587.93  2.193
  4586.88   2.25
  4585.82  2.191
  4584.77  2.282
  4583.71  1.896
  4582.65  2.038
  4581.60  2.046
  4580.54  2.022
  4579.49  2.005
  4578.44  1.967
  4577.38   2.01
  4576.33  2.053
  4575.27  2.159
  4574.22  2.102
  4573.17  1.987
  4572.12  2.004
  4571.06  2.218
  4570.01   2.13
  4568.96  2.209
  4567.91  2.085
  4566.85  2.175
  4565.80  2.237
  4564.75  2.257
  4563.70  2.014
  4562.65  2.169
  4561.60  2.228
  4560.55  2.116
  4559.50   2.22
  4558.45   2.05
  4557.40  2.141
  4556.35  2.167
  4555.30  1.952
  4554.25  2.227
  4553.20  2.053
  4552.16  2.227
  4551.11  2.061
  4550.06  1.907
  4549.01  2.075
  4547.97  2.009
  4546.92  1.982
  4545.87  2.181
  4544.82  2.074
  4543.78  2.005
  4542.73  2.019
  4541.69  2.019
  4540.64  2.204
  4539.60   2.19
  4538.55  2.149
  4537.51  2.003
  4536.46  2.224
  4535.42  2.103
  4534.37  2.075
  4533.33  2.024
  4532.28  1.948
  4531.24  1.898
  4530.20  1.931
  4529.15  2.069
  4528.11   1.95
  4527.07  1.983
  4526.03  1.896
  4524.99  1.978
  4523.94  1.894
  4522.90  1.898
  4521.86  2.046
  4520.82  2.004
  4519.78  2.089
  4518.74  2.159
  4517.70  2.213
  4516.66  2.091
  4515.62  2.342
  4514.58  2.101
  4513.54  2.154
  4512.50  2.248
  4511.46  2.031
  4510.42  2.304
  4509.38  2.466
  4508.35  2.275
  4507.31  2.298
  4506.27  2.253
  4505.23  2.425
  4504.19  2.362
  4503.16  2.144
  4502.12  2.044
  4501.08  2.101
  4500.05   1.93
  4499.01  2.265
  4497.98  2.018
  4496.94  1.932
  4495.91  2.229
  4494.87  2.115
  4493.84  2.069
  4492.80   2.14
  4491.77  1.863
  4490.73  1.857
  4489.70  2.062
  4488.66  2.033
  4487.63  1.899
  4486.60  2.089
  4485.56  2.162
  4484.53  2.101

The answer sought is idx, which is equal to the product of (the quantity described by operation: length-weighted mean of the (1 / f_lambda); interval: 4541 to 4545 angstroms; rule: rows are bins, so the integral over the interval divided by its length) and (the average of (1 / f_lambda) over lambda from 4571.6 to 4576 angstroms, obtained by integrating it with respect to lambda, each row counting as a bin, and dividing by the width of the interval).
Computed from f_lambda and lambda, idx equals 0.239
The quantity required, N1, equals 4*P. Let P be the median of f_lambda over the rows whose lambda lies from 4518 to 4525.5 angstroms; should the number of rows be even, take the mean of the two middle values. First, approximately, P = 2.00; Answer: 8.0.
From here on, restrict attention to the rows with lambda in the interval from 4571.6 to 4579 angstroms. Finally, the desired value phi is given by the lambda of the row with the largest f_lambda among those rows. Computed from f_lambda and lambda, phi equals 4575.27 angstroms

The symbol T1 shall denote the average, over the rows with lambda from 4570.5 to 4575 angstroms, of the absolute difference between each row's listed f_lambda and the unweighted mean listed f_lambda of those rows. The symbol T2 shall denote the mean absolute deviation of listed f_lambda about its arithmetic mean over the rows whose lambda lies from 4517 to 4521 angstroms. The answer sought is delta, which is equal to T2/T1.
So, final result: 0.85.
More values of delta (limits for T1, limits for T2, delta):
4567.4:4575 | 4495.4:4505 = 1.75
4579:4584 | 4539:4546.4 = 1.89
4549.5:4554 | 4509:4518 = 1.33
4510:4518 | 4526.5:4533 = 0.46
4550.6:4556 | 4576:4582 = 0.24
